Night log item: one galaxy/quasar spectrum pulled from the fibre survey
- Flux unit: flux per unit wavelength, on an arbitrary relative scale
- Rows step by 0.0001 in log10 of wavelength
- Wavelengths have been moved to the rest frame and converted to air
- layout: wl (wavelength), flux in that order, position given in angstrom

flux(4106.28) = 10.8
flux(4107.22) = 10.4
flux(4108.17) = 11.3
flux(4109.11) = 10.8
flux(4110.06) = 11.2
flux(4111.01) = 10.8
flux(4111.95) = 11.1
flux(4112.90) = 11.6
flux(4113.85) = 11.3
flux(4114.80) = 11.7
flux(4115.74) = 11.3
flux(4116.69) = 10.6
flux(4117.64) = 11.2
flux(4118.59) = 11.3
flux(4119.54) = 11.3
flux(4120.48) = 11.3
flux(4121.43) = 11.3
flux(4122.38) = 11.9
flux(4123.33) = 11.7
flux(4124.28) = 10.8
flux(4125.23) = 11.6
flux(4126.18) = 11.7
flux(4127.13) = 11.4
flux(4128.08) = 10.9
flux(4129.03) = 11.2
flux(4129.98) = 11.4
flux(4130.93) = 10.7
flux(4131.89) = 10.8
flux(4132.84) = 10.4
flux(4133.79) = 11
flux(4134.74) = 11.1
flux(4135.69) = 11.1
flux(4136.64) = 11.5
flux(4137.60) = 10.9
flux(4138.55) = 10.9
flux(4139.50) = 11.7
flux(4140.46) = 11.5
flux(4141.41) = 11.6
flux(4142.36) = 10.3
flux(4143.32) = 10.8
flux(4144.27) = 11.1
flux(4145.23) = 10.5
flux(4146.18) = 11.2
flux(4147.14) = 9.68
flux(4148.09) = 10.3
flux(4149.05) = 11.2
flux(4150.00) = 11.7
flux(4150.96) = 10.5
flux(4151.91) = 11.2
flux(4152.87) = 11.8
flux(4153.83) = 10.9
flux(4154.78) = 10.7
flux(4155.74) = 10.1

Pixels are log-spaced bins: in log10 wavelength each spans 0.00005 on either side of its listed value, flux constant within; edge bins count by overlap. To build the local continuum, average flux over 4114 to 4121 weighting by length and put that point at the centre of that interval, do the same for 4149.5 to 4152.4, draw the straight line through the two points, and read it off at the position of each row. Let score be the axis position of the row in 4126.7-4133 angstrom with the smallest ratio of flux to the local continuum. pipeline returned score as 4132.84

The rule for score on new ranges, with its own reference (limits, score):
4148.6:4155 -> 4150.96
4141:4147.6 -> 4147.14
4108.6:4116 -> 4109.11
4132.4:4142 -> 4132.84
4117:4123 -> 4117.64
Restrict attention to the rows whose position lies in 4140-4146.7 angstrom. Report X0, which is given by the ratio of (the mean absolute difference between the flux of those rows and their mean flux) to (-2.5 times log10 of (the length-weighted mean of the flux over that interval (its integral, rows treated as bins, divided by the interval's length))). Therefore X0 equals -0.154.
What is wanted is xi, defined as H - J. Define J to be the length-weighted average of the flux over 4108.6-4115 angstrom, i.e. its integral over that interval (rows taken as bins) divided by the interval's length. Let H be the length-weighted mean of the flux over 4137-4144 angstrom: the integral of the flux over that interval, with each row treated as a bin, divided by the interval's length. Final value -0.09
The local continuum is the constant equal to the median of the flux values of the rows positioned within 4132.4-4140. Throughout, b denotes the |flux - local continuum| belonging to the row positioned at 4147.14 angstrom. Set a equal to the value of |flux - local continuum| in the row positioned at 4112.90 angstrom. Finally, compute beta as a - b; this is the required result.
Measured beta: -0.8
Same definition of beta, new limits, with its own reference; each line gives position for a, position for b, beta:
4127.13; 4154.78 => 0.0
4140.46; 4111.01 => 0.2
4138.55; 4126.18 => -0.5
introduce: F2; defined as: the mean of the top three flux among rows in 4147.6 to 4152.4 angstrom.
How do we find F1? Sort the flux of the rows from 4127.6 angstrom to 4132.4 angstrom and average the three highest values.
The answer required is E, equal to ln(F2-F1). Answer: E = -1.61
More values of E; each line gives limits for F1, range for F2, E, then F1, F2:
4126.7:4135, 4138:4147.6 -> -1.32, 11.3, 11.6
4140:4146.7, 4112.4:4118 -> -2.30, 11.4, 11.5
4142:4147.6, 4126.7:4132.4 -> -1.20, 11.0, 11.3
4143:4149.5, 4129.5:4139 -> -1.79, 11.2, 11.3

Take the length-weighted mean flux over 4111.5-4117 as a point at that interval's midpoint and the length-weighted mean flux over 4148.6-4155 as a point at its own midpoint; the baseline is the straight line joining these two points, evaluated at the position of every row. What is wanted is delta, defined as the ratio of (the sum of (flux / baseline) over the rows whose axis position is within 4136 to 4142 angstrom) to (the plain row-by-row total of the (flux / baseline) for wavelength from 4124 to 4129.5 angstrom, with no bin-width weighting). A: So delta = 1.01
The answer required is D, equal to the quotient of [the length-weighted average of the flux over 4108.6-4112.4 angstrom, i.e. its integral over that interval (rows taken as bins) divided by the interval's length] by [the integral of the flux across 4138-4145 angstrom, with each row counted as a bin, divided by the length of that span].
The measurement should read 0.99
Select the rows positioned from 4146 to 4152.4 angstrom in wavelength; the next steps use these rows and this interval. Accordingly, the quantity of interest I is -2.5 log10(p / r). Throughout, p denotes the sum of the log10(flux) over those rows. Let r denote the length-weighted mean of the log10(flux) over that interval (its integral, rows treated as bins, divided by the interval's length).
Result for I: -2.1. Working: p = 7.2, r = 1.033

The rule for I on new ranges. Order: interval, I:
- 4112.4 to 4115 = -1.2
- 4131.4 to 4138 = -2.1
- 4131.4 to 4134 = -1.2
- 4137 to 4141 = -1.5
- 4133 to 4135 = -0.8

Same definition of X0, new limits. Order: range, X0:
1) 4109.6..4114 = -0.076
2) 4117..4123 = -0.065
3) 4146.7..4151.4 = -0.241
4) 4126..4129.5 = -0.095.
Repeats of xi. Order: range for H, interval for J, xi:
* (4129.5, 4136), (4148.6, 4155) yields -0.25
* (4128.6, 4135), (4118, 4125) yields -0.45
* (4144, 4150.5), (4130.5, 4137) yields -0.14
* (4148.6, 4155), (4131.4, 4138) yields 0.21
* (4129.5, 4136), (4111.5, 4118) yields -0.32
